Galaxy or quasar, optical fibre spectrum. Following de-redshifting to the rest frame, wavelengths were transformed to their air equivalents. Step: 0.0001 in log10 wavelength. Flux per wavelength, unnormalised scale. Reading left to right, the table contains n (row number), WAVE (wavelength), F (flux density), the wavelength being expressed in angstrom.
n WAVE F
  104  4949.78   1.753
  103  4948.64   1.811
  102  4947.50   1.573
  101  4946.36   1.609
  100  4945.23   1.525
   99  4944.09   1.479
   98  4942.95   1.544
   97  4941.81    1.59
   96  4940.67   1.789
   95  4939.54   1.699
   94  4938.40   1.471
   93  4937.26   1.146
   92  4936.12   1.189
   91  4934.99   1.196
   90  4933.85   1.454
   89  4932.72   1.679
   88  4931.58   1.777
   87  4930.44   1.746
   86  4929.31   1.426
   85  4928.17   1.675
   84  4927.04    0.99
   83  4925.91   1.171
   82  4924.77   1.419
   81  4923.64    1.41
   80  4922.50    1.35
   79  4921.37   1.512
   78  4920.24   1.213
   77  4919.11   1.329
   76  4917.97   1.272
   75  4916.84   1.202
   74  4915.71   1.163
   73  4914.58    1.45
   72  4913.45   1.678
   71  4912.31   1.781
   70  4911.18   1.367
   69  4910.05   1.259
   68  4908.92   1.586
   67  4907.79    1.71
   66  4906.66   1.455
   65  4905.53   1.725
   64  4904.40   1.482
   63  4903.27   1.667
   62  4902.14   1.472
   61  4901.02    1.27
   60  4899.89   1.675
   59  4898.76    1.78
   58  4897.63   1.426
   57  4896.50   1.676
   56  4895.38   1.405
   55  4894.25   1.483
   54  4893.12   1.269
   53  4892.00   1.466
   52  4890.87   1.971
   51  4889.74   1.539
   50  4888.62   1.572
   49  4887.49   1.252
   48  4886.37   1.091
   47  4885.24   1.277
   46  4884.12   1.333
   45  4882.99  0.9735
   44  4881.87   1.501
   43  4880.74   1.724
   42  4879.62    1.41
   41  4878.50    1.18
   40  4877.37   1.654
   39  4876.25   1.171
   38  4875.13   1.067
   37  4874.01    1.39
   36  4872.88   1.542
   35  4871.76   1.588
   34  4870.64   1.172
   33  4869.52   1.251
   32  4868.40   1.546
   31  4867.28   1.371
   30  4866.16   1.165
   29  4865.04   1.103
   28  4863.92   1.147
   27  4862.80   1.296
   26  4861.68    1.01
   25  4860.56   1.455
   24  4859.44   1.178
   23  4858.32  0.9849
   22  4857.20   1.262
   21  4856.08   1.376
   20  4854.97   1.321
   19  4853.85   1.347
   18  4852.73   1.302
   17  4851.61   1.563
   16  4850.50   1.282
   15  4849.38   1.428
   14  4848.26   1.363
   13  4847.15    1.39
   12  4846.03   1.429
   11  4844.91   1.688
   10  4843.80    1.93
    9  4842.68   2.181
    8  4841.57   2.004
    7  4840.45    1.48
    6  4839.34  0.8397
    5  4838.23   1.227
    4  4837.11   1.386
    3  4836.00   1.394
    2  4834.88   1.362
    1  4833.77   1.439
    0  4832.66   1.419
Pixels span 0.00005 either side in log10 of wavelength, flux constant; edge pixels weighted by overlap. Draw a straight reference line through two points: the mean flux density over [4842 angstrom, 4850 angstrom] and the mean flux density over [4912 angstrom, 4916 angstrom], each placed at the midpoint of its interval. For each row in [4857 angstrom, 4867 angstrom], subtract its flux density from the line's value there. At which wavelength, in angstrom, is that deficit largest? 4858.32 angstrom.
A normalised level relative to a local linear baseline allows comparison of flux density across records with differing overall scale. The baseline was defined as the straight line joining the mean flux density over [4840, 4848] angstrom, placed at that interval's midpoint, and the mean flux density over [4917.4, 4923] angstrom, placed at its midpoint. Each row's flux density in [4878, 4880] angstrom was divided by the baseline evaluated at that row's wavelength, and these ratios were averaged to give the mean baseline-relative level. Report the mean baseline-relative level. 0.84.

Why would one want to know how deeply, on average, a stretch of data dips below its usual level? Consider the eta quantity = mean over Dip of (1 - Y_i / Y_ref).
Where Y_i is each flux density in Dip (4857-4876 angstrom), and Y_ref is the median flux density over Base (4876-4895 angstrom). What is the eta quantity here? 0.10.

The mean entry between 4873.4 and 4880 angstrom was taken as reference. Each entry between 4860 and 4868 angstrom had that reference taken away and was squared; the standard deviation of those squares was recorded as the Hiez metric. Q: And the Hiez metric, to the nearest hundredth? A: 0.03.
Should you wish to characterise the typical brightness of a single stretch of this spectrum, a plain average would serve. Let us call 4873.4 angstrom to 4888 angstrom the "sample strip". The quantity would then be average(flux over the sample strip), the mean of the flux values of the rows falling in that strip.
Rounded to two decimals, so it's 1.31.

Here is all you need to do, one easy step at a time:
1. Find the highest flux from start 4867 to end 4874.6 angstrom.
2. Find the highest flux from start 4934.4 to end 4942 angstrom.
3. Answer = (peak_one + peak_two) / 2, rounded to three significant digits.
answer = 1.69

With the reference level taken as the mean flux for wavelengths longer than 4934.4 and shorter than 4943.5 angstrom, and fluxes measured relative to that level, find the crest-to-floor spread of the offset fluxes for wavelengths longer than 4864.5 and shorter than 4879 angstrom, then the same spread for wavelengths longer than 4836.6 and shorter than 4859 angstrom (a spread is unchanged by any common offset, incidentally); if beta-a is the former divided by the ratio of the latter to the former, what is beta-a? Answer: 0.26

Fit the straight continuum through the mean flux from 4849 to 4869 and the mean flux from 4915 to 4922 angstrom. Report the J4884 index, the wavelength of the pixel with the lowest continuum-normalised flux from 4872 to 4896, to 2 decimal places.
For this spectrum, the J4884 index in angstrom 4882.99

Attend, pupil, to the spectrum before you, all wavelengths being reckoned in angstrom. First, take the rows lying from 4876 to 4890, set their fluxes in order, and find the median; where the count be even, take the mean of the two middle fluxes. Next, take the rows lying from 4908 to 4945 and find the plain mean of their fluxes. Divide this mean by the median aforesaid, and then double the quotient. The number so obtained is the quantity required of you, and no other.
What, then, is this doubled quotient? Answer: 2.16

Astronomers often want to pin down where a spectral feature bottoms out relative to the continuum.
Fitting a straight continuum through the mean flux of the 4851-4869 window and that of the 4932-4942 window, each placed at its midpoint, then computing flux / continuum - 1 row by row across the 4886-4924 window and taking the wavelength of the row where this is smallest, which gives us 4886.37 angstrom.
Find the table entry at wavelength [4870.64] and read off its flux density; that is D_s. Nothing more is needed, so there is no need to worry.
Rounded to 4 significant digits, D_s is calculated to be 1.172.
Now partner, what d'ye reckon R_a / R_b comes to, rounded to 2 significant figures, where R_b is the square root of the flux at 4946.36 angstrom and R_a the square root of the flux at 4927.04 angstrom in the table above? 0.78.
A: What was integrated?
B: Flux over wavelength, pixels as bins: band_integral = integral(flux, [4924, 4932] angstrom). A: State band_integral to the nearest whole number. 12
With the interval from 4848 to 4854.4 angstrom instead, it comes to 9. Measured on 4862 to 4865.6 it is 4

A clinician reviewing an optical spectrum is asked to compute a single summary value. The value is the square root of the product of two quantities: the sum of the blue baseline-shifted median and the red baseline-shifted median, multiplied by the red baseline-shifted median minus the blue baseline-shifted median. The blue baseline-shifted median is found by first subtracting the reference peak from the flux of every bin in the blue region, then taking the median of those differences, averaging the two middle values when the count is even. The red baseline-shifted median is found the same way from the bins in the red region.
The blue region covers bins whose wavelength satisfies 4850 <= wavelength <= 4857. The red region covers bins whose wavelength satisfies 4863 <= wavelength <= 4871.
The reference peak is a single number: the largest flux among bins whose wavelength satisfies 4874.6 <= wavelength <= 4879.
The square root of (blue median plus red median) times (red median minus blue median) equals 0.36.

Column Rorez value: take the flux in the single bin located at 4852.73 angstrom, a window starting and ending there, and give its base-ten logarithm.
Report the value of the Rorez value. 0.11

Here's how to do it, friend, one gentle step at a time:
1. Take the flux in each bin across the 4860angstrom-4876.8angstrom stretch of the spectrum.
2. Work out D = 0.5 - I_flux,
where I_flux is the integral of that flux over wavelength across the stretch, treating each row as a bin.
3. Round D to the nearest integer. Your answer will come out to -21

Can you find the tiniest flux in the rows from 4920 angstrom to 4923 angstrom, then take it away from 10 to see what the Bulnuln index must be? 8.79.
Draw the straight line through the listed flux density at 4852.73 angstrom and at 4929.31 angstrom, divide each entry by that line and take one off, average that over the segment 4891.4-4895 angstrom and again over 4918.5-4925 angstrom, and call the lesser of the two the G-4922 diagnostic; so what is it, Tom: -0.03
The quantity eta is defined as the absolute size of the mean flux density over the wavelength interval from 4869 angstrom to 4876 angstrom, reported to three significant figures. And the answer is 1.33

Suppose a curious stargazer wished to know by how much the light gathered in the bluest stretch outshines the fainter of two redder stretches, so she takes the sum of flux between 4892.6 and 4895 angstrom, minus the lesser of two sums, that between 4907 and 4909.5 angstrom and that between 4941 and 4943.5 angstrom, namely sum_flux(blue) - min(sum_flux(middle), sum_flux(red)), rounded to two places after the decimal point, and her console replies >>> -0.38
